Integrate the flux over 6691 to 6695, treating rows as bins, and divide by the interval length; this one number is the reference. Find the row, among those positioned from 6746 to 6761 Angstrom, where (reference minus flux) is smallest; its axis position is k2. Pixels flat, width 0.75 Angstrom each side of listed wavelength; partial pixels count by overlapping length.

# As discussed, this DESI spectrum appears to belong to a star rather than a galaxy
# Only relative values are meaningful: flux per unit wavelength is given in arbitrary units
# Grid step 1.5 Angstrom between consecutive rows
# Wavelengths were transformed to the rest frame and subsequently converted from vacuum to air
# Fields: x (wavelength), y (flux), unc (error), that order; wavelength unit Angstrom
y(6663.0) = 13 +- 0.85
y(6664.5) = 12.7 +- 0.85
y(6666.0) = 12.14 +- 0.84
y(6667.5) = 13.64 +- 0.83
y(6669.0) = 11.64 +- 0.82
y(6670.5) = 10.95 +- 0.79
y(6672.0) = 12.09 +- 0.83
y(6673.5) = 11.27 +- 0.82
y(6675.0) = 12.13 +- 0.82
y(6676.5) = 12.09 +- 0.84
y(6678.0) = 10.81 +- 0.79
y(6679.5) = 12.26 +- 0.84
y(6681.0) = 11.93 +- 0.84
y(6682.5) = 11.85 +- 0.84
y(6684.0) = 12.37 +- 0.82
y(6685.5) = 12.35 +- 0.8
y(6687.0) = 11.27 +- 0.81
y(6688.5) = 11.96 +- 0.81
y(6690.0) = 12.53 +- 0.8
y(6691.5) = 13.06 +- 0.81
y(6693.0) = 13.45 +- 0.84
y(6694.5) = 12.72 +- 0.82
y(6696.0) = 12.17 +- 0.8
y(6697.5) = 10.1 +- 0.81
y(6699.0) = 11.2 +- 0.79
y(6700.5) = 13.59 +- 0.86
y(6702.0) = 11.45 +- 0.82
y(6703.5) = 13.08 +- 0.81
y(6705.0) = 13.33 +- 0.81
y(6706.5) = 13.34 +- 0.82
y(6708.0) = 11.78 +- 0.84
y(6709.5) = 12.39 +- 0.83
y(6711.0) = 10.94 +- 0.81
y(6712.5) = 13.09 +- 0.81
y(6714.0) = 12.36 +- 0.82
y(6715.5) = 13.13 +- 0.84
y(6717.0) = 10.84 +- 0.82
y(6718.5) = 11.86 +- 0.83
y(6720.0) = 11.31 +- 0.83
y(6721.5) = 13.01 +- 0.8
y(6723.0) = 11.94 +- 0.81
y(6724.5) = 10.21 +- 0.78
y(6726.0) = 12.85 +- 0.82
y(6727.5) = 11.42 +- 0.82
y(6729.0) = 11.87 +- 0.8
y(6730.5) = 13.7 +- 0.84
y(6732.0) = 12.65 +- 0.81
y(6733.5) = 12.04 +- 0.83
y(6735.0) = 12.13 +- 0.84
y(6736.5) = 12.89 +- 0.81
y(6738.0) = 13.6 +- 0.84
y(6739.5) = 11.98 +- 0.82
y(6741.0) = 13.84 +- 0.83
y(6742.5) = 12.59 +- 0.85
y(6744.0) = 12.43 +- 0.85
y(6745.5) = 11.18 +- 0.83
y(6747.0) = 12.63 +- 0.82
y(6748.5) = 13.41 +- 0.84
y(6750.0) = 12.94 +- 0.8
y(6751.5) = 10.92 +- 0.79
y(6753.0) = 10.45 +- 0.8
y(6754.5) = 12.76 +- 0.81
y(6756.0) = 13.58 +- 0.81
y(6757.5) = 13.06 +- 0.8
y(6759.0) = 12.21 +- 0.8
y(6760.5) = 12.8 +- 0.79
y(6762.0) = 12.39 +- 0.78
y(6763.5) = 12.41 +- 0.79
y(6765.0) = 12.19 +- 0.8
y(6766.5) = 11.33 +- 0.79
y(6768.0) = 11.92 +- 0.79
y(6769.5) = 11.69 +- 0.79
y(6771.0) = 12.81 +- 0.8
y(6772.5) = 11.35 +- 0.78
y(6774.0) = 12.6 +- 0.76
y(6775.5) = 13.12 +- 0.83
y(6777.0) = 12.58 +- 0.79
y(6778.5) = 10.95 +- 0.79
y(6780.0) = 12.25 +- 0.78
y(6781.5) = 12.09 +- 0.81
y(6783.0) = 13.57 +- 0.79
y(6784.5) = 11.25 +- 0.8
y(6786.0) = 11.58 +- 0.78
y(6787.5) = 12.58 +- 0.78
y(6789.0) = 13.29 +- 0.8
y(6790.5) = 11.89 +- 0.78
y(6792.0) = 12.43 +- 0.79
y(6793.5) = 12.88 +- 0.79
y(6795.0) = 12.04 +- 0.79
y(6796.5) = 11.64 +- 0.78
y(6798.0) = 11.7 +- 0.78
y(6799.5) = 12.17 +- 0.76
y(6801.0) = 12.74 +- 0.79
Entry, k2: 6756.0 Angstrom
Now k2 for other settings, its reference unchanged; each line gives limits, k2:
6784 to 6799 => 6789.0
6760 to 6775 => 6771.0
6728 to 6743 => 6741.0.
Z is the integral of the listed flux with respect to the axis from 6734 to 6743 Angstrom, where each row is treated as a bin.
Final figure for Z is 115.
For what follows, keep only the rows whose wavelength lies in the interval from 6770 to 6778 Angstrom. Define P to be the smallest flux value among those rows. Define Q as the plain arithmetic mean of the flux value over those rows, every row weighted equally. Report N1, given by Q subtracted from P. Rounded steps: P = 11.35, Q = 12.5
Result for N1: -1.14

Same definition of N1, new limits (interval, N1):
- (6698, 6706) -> -1.33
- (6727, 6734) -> -0.92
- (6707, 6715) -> -1.17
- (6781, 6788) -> -0.96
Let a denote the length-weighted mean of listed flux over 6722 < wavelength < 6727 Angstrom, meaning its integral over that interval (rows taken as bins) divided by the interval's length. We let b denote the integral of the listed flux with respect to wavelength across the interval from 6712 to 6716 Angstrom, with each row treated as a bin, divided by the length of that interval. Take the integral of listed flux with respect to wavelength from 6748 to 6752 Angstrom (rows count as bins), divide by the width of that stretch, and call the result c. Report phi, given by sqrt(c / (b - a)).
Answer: 3.4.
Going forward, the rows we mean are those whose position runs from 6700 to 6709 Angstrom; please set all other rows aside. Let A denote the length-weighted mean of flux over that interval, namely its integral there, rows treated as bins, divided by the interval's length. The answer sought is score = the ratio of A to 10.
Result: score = 1.27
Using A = 12.7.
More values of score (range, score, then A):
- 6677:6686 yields 1.19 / 11.9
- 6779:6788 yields 1.22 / 12.2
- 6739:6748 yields 1.25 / 12.5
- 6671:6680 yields 1.17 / 11.7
